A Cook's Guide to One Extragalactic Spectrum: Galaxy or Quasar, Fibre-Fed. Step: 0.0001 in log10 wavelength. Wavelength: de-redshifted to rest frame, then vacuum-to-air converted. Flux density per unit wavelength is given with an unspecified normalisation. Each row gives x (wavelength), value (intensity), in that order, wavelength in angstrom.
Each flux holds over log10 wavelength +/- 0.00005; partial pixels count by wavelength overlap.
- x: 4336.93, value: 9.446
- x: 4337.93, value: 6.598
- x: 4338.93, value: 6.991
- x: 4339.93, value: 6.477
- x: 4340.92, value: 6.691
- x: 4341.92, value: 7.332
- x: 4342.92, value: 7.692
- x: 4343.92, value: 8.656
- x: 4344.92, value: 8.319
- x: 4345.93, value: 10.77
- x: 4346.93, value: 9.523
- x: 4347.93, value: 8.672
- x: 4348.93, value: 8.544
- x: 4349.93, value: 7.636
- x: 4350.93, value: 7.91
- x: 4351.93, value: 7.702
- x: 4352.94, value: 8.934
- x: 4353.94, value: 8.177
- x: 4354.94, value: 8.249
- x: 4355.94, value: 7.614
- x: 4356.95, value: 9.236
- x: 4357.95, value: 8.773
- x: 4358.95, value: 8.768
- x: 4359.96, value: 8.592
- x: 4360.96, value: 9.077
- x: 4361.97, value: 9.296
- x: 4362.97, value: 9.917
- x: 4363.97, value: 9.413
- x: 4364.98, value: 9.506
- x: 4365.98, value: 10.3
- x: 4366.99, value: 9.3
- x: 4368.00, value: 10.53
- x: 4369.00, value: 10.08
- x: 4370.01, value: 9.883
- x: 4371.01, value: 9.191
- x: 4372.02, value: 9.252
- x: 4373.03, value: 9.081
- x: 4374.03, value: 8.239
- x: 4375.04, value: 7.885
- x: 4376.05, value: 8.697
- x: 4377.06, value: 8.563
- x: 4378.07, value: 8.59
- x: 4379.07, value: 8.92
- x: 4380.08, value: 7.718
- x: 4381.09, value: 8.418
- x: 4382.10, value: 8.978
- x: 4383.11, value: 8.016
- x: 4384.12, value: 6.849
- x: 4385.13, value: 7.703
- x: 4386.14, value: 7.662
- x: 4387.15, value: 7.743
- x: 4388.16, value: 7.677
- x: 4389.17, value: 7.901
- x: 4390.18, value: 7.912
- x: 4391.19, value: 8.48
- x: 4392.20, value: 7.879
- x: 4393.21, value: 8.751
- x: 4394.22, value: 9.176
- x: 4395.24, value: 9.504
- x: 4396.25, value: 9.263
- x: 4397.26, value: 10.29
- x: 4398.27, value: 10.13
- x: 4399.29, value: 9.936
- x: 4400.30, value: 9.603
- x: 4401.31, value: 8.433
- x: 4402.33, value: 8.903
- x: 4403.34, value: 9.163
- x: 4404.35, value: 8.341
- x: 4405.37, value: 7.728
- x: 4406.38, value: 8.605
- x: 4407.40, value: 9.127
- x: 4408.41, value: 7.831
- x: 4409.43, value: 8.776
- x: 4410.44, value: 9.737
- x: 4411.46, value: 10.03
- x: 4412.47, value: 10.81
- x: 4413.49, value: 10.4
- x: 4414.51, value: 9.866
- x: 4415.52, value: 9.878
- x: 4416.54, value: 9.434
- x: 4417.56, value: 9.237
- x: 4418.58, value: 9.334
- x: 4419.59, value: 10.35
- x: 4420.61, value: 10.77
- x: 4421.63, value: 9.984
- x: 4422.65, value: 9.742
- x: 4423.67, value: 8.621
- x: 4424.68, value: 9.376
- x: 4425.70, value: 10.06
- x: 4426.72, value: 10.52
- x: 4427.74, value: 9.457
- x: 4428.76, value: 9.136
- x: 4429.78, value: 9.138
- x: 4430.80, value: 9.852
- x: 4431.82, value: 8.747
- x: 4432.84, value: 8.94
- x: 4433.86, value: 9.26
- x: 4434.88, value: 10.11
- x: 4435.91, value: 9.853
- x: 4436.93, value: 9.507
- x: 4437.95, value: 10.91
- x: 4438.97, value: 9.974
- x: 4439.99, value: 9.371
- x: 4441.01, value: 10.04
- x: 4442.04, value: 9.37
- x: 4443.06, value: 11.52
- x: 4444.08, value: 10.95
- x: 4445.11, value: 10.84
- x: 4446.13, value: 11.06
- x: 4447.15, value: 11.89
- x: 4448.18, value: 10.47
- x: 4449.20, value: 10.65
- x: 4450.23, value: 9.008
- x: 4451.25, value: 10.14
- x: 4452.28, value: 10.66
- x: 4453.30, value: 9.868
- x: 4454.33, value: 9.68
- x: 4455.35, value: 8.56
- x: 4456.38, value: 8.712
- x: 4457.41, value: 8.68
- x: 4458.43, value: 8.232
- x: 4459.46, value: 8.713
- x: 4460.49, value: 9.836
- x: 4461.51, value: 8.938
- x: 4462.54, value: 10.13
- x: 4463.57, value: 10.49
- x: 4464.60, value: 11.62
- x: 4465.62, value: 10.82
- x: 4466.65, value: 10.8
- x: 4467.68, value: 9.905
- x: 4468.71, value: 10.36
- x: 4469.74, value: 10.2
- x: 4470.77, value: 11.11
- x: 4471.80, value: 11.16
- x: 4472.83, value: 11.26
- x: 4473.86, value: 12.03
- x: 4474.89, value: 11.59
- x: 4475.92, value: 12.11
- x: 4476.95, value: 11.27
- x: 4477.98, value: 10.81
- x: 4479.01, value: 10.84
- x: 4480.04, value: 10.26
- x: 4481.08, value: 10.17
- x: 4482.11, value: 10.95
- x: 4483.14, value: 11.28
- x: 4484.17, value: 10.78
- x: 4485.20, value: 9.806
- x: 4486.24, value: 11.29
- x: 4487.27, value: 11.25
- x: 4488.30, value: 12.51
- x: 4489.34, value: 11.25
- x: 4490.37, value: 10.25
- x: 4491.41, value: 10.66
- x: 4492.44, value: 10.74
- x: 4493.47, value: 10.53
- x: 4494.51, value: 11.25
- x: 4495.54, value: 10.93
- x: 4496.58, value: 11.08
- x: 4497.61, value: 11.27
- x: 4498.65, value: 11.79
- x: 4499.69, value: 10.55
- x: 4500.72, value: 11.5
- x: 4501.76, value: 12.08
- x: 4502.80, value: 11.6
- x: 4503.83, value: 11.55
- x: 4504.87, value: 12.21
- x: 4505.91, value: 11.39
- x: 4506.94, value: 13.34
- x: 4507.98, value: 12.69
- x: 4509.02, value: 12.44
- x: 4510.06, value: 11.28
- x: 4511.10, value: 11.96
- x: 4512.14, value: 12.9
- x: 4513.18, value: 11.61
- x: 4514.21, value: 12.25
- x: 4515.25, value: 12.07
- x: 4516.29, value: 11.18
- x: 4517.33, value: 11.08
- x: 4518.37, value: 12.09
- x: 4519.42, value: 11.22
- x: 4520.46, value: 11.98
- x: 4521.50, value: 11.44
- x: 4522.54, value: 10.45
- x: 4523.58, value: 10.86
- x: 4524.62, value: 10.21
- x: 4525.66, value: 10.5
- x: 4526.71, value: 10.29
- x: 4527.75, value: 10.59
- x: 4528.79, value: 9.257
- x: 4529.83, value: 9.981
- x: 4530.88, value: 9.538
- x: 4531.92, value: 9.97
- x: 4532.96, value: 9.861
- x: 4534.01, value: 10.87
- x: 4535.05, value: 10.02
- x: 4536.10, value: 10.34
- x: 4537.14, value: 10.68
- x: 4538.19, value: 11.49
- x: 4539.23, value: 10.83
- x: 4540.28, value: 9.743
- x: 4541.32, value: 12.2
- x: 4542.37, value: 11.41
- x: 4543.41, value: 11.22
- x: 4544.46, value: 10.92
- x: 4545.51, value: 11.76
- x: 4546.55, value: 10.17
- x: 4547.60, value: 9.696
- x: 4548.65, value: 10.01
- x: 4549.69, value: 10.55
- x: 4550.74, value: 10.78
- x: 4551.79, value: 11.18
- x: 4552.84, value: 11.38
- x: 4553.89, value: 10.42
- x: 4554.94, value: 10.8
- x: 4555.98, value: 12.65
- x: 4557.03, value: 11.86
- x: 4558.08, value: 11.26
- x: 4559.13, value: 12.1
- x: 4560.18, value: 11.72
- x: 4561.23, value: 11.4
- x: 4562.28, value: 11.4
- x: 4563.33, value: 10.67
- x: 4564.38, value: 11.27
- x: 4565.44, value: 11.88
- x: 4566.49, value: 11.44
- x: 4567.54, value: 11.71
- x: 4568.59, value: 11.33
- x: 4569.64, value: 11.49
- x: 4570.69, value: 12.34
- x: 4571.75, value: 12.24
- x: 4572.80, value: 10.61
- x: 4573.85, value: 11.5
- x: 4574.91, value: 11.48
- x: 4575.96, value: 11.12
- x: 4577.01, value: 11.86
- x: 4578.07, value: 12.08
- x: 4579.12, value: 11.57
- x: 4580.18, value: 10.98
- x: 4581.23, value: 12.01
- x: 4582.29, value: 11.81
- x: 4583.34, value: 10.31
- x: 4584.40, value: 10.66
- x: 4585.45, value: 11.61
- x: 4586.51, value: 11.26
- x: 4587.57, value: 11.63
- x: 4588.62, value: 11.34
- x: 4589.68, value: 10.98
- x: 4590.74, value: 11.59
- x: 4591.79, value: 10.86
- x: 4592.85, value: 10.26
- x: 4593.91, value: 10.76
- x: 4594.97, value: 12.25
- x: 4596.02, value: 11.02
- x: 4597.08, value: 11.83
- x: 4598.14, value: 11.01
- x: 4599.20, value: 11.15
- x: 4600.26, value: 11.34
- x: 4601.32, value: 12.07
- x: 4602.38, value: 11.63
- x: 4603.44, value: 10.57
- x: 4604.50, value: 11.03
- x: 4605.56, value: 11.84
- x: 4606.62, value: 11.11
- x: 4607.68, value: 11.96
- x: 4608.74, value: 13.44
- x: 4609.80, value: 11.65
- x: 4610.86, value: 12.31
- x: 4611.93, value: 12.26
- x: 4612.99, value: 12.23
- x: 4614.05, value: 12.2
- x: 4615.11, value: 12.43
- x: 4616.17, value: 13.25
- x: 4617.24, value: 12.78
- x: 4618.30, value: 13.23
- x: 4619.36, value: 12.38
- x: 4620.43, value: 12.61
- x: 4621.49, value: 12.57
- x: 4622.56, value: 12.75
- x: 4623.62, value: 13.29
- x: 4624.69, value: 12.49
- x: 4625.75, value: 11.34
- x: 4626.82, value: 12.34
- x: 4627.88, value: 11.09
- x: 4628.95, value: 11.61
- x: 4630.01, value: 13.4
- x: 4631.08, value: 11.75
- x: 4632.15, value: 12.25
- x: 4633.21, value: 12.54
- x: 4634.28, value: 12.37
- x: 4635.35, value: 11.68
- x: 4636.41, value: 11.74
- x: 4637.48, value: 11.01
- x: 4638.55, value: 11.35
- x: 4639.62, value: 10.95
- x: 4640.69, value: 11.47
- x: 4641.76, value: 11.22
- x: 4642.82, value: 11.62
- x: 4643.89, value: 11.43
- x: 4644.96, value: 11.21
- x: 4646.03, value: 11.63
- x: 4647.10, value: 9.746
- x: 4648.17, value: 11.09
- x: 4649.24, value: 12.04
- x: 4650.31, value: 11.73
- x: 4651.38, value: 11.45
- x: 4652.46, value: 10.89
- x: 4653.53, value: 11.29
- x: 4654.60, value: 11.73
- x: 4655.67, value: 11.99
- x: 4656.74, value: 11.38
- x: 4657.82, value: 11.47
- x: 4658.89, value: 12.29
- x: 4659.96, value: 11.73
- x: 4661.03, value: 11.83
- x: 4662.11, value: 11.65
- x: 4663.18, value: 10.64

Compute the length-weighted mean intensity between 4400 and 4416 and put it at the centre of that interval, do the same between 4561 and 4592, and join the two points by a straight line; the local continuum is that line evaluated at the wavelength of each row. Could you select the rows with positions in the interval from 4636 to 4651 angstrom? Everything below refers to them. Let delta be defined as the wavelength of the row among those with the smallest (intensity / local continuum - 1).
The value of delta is 4647.10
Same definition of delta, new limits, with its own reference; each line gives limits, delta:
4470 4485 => 4481.08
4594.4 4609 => 4603.44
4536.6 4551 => 4547.60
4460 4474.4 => 4461.51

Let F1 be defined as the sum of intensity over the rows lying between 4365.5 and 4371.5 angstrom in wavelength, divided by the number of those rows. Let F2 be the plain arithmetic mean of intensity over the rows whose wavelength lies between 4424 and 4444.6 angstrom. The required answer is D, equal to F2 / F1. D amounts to 0.99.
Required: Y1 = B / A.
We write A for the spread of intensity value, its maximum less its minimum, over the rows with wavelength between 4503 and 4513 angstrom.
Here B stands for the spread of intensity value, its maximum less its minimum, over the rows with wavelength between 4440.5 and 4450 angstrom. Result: 1.2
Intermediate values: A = 2.06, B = 2.5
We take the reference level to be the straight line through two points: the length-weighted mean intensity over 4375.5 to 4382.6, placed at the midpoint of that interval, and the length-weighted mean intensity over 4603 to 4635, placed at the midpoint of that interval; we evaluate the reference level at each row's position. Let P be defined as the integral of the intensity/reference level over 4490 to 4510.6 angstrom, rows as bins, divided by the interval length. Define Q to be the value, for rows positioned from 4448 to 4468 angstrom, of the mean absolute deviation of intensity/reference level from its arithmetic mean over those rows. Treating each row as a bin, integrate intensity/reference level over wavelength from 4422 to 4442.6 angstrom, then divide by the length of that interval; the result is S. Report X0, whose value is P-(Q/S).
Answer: 1.02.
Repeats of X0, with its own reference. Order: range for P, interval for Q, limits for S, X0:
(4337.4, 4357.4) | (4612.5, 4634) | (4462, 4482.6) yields 0.97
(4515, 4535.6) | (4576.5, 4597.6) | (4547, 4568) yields 0.94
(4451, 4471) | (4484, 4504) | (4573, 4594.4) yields 0.96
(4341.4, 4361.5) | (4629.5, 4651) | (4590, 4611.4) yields 1.00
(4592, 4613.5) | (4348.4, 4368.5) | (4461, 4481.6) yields 0.90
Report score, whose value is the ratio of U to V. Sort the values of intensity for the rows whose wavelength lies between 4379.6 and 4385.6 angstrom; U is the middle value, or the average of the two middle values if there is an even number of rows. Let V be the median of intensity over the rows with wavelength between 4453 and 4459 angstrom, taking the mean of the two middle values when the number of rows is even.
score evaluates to 0.90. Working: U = 7.9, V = 8.7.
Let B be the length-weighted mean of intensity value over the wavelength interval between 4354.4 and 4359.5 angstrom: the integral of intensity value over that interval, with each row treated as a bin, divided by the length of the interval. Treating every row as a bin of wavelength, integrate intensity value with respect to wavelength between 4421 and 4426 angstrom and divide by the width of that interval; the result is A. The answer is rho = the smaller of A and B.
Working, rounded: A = 9.6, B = 8.5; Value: 8.5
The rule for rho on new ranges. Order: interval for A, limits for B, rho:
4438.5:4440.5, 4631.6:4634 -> 9.7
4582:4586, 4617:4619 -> 11.1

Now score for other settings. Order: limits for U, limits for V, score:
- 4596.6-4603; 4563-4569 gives 1.01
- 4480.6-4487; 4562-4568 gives 0.95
